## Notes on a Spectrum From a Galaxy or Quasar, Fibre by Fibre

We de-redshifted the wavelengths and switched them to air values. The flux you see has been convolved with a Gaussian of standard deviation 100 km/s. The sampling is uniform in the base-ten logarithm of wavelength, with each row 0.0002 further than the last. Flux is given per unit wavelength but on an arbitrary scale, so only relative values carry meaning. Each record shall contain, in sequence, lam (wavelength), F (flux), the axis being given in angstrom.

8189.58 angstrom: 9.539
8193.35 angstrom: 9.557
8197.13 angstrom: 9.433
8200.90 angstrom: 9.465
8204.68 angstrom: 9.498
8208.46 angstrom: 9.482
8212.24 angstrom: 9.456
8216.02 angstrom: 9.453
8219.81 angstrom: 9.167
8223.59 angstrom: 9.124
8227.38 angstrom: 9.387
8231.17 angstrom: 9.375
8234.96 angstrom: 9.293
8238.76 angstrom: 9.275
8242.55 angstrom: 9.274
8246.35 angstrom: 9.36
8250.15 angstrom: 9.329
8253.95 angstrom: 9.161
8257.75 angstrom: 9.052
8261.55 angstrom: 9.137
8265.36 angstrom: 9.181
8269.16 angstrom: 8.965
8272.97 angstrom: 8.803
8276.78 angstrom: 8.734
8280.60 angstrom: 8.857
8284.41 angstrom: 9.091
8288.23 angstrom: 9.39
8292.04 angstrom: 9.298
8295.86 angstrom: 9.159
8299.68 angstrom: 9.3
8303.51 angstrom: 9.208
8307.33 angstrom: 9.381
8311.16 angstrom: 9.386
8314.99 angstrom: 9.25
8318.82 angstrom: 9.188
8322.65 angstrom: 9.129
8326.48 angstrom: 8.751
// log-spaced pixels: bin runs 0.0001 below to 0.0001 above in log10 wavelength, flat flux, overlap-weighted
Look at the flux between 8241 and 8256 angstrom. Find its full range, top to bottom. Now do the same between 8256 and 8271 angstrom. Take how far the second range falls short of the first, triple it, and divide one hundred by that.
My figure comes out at -1961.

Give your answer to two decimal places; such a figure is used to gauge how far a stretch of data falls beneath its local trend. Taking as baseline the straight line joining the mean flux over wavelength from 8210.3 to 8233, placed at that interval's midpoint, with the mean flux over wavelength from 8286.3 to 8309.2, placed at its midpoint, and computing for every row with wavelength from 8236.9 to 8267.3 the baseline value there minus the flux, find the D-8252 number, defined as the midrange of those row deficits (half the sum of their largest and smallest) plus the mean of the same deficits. 0.20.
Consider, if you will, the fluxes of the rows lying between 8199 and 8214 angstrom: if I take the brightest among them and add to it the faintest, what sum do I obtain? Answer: 19.0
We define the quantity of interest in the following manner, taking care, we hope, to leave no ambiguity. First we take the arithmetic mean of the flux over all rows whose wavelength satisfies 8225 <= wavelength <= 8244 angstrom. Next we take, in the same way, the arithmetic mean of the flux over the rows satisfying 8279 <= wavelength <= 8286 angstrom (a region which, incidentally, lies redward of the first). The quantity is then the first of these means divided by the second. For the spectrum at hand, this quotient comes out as 1.04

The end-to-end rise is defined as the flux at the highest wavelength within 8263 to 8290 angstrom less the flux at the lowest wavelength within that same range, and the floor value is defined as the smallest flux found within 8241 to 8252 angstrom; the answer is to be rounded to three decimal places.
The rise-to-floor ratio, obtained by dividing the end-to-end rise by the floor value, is 0.023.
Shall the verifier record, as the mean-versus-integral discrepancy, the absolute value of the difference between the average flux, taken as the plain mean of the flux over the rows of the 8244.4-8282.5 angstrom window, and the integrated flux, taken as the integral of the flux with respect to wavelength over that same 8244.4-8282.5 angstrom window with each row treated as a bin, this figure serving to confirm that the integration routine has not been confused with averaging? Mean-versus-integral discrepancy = 336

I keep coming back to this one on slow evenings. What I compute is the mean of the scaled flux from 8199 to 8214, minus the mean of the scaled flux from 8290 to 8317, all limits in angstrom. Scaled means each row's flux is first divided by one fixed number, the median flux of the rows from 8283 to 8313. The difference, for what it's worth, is 0.021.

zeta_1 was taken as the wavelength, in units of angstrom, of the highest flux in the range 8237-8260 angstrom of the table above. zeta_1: 8246.35 angstrom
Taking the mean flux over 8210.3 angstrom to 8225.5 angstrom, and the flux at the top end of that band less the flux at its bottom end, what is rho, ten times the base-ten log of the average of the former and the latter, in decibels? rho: 6.52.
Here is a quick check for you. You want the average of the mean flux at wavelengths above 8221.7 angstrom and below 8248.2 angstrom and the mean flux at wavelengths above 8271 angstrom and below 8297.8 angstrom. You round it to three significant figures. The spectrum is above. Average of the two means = 9.17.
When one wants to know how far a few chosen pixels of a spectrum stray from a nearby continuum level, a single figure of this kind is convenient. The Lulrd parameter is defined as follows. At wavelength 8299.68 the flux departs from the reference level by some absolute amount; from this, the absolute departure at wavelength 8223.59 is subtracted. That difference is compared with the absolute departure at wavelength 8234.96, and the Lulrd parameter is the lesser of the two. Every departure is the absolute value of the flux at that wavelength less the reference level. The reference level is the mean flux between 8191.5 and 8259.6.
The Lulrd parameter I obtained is -0.18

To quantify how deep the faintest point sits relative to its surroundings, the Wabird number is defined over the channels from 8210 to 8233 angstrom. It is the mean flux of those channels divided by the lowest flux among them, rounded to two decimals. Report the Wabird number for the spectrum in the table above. 1.02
